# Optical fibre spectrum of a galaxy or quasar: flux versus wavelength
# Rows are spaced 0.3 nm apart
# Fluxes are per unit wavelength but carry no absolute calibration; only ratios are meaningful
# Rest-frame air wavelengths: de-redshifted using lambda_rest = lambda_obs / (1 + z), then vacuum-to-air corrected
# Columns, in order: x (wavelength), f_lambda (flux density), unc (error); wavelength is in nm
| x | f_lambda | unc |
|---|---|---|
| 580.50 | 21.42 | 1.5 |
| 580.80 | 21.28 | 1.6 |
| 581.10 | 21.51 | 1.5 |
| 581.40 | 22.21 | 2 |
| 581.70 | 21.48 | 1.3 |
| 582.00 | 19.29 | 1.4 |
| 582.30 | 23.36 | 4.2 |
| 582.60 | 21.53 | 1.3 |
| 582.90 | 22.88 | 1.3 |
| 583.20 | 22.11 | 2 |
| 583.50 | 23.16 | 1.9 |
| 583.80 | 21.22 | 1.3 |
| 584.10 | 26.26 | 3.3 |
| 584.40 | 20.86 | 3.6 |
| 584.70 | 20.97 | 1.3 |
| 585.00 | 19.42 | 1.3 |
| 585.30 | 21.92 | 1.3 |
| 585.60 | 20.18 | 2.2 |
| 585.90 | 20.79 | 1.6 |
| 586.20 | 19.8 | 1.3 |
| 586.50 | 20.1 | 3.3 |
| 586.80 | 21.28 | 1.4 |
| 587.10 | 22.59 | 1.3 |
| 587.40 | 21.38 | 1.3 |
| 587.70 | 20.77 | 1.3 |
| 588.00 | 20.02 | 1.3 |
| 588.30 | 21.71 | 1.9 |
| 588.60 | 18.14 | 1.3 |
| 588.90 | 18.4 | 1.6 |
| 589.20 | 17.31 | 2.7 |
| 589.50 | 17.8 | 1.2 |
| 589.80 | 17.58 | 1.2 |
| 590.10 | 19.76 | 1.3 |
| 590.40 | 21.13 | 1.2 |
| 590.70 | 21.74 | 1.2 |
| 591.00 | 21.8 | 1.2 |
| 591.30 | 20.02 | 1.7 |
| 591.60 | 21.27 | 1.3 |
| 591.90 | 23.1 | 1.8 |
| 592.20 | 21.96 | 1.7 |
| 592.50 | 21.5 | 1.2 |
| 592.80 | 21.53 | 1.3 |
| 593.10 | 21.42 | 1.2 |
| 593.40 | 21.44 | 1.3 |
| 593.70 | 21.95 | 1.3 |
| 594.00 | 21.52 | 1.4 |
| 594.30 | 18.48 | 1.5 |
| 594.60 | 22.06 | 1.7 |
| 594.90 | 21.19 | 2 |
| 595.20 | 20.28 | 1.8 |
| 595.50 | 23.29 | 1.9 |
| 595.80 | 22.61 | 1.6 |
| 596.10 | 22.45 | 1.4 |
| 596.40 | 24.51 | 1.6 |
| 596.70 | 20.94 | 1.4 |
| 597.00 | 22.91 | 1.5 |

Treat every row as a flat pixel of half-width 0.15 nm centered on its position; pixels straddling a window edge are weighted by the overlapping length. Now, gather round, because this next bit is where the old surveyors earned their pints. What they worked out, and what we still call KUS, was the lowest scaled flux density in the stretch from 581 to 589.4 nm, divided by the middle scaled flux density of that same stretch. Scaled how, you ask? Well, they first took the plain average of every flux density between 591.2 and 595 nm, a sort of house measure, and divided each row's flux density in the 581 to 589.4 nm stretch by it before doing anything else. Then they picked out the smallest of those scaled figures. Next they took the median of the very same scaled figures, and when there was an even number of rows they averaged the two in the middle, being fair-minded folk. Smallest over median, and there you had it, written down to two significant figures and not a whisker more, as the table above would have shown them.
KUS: 0.81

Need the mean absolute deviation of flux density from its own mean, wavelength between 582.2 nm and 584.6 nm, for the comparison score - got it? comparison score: 1.2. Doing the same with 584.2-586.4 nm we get 0.7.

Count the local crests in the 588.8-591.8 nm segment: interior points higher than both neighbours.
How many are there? 2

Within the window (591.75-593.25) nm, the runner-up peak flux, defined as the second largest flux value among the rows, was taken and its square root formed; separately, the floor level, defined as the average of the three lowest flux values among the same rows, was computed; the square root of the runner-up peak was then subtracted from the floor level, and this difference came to 16.8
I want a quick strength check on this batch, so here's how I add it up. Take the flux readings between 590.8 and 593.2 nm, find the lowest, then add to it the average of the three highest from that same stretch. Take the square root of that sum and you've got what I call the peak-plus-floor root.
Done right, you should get 6.50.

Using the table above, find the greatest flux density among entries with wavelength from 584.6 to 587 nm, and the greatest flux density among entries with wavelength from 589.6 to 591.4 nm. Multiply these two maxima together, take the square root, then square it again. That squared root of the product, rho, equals 478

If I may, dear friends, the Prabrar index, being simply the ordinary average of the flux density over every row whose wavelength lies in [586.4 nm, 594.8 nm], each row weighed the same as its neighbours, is 20.6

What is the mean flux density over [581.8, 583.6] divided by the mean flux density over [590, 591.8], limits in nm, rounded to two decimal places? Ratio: 1.05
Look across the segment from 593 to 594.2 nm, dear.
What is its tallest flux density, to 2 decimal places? 21.95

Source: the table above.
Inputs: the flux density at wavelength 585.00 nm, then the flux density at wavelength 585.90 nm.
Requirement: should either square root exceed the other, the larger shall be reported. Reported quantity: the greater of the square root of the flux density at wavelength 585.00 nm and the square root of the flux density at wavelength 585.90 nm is 4.56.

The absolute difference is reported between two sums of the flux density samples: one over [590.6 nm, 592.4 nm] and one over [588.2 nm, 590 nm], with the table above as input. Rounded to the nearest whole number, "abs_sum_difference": 19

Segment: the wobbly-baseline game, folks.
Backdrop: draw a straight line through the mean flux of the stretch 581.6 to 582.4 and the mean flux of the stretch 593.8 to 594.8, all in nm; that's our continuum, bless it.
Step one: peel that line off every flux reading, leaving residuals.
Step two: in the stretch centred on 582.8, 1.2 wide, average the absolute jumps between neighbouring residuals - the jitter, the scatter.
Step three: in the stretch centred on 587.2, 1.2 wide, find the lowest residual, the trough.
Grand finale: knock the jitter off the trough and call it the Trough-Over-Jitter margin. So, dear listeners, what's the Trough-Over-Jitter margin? -1.6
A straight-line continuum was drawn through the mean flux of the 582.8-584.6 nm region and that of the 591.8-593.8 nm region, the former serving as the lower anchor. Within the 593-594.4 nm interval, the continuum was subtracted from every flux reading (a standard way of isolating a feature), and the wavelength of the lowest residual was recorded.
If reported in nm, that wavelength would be 594.30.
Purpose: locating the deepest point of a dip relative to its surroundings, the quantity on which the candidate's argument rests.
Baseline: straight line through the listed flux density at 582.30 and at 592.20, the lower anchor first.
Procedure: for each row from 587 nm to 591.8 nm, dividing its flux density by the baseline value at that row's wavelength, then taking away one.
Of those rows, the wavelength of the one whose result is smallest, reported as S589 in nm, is 589.20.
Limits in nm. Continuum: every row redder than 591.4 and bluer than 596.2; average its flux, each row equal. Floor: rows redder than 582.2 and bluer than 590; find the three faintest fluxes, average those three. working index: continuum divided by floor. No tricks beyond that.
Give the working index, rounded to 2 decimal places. 1.23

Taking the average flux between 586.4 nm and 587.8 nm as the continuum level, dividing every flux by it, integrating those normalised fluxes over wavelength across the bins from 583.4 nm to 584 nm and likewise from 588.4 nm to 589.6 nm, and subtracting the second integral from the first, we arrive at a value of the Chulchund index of -0.39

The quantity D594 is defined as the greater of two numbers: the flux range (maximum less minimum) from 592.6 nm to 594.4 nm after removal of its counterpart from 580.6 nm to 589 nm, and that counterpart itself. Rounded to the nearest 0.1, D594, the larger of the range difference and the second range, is 8.1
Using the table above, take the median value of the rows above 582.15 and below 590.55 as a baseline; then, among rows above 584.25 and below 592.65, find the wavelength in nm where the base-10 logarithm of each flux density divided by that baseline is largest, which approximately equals 591.90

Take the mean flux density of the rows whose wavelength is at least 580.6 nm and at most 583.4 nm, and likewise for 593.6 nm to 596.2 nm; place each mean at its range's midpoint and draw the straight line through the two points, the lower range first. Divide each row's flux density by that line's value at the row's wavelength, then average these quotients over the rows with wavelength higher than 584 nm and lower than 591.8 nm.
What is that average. 0.95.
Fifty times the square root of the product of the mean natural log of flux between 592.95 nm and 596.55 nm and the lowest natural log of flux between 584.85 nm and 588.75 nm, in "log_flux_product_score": 149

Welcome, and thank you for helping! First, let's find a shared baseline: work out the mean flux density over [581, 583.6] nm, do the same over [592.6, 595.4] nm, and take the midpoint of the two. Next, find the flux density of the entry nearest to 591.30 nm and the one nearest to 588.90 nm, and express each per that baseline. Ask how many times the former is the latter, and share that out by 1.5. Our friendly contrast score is 0.725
